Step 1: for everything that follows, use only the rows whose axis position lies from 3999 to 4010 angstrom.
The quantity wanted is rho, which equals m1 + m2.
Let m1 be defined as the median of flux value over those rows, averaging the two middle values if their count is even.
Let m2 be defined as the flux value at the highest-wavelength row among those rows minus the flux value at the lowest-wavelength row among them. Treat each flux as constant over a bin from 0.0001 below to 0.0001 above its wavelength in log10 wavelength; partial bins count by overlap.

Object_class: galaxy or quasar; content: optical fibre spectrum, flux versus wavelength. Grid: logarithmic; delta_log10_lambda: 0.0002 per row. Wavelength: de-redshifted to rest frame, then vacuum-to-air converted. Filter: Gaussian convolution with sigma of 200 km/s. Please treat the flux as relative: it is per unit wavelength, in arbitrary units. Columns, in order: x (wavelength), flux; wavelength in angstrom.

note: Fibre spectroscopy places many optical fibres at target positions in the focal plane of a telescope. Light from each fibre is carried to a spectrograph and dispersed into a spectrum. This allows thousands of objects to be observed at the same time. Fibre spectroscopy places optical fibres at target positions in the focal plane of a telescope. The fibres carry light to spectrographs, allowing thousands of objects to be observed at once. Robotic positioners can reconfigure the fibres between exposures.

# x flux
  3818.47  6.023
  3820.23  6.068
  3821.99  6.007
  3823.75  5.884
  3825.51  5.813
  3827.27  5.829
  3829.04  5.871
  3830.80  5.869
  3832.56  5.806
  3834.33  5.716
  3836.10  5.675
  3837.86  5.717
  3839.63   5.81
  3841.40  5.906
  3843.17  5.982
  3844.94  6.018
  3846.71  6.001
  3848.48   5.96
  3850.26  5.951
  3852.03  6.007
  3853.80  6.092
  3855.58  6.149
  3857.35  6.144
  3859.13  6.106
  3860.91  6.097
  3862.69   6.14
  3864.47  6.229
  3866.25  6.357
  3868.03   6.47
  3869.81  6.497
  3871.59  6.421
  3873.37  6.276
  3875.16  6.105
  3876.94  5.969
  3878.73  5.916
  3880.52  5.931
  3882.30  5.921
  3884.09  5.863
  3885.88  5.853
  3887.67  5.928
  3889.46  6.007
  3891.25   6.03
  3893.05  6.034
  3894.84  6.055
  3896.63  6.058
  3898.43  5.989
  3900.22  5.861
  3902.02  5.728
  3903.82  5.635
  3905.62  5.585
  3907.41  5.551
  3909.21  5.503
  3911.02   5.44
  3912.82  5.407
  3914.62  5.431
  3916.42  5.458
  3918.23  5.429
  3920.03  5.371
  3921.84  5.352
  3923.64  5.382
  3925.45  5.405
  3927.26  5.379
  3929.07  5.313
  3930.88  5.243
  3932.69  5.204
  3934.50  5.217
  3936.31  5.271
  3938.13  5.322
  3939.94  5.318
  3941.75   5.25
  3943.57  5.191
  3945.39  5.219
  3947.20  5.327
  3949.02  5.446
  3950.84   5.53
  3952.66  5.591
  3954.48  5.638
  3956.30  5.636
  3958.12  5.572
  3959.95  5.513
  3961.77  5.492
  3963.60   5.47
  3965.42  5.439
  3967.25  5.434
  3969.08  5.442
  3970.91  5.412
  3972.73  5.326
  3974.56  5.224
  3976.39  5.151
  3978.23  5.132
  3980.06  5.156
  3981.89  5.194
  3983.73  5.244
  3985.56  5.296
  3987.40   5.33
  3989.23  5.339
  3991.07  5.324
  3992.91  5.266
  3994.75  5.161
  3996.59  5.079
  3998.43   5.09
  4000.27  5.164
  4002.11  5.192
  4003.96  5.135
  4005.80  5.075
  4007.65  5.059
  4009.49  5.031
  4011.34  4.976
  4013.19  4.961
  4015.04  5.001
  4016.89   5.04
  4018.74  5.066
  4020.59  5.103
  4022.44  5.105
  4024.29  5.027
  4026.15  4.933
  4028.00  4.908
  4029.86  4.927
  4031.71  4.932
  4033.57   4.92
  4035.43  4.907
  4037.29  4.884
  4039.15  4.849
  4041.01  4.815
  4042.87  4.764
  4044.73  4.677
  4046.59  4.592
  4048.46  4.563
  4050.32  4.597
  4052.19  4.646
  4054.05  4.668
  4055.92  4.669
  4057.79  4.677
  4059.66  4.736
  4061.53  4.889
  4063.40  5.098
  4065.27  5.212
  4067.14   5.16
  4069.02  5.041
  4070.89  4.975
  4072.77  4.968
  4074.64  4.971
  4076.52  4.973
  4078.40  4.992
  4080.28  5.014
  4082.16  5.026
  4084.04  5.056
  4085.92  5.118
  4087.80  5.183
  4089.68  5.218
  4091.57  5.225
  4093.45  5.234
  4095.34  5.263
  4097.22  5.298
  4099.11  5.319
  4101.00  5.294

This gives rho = 5.0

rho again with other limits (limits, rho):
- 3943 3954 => 5.8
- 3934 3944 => 5.2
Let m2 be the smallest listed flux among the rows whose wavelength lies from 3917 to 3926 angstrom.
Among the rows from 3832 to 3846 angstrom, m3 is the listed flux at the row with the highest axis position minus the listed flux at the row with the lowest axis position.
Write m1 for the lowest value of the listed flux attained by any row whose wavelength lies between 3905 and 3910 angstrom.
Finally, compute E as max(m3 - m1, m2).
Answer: 5.4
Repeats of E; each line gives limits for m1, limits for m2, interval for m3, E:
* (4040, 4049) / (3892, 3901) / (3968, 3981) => 5.9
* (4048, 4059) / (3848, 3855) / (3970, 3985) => 6.0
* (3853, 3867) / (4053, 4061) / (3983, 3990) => 4.7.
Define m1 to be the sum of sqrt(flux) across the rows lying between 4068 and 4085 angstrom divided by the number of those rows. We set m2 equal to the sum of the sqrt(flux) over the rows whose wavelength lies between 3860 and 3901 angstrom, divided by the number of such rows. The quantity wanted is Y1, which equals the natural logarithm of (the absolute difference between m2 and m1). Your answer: -1.5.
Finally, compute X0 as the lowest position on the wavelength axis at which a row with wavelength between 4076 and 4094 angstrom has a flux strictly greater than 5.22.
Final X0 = 4091.57 angstrom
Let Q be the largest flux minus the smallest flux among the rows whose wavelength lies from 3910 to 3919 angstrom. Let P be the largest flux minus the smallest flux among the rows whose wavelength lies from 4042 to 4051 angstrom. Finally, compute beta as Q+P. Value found 0.25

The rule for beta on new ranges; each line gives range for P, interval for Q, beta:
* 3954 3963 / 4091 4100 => 0.24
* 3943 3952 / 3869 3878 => 0.87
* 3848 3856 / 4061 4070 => 0.52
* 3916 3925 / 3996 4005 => 0.22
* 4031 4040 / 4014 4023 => 0.19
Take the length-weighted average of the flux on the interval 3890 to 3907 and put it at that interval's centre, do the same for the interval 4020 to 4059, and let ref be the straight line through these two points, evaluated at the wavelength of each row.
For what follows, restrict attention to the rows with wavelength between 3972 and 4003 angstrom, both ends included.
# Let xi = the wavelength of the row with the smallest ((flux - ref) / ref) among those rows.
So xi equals 3978.23 angstrom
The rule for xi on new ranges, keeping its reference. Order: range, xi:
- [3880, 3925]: 3912.82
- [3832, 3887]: 3836.10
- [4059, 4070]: 4059.66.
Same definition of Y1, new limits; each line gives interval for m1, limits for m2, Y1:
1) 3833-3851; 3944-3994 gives -2.3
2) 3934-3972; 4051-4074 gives -2.2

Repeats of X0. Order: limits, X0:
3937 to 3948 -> 3938.13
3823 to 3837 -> 3823.75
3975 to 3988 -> 3983.73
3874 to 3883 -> 3875.16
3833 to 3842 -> 3834.33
